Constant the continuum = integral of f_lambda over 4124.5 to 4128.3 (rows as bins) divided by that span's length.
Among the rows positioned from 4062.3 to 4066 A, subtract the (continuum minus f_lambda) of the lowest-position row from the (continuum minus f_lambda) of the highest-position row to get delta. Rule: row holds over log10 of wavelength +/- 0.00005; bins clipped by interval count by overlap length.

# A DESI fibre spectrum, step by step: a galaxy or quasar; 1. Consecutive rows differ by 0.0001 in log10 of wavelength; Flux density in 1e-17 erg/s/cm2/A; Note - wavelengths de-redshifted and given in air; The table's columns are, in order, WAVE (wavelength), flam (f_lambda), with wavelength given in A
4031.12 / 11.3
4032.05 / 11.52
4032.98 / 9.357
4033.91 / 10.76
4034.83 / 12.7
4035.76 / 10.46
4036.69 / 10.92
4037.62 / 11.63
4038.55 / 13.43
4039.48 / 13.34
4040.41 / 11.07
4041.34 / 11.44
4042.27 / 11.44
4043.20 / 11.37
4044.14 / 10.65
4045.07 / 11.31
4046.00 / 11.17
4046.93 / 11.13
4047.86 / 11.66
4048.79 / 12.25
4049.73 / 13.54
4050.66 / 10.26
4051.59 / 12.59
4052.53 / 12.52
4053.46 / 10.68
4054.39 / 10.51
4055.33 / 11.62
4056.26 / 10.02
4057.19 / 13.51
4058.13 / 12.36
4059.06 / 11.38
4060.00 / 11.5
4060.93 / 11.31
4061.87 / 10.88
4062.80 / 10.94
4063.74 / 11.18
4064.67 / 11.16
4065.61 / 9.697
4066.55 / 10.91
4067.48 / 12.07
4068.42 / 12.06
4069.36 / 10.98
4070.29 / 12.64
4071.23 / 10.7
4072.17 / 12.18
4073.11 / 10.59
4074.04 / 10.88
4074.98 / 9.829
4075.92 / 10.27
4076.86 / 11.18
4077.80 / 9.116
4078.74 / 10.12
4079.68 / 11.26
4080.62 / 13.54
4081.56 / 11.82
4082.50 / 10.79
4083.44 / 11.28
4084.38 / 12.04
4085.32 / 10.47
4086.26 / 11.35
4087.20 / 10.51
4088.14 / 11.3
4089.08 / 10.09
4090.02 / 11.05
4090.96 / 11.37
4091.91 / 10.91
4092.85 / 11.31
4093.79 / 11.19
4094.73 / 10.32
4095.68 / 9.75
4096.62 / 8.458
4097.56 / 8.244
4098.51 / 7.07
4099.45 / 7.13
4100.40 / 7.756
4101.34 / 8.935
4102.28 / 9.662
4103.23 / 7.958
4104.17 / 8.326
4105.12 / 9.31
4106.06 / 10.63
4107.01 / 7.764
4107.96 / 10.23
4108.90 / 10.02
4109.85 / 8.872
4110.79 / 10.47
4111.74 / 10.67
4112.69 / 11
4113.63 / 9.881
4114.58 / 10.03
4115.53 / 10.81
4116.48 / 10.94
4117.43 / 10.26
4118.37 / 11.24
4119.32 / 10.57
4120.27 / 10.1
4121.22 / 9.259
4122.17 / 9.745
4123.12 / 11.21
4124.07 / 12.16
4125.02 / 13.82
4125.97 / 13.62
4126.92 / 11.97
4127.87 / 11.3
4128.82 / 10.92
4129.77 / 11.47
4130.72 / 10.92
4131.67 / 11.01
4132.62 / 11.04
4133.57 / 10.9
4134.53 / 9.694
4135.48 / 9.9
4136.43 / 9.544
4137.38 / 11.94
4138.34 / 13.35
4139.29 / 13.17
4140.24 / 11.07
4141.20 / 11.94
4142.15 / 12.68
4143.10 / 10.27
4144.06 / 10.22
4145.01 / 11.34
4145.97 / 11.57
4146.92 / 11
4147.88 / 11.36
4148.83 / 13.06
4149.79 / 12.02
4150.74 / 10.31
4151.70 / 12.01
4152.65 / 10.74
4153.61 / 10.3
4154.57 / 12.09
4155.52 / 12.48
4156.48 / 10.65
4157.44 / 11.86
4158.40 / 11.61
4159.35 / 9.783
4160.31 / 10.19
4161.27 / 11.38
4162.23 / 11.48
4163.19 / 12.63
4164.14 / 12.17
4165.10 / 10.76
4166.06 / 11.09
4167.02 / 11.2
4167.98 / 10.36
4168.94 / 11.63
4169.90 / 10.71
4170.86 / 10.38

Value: 1.24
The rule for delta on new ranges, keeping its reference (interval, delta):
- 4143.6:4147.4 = -0.78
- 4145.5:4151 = 1.26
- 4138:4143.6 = 3.08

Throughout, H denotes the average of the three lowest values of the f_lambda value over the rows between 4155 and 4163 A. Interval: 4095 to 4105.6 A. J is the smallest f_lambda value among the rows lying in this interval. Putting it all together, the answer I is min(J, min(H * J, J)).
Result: 7.1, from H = 10.2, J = 7.07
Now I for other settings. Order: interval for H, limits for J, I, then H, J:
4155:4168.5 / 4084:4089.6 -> 10.1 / 10.1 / 10.09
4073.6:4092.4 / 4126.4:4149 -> 9.5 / 9.7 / 9.544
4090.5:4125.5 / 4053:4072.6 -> 9.7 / 7.3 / 9.697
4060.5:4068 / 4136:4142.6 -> 9.5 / 10.5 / 9.544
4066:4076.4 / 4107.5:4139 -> 8.9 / 10.2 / 8.872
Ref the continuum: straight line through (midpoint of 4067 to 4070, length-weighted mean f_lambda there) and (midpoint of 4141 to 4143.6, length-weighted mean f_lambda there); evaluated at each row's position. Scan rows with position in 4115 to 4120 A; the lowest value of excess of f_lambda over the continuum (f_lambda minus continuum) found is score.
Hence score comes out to -1.4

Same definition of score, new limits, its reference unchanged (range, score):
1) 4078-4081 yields -1.6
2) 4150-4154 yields -1.3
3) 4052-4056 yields -1.3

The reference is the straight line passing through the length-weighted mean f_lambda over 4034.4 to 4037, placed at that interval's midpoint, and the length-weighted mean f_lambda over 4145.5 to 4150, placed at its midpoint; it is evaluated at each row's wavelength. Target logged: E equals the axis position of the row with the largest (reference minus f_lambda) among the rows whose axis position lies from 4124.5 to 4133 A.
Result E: 4130.72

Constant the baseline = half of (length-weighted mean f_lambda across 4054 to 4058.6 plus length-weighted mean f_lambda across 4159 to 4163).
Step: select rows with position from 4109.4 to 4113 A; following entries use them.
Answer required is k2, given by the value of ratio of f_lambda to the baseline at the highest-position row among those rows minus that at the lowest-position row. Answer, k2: 0.19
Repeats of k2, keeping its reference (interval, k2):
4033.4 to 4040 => 0.23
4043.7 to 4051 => -0.03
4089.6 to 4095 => -0.06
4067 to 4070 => -0.10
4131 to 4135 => -0.12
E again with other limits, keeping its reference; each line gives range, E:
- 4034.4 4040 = 4035.76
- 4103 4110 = 4107.01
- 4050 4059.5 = 4056.26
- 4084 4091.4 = 4089.08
